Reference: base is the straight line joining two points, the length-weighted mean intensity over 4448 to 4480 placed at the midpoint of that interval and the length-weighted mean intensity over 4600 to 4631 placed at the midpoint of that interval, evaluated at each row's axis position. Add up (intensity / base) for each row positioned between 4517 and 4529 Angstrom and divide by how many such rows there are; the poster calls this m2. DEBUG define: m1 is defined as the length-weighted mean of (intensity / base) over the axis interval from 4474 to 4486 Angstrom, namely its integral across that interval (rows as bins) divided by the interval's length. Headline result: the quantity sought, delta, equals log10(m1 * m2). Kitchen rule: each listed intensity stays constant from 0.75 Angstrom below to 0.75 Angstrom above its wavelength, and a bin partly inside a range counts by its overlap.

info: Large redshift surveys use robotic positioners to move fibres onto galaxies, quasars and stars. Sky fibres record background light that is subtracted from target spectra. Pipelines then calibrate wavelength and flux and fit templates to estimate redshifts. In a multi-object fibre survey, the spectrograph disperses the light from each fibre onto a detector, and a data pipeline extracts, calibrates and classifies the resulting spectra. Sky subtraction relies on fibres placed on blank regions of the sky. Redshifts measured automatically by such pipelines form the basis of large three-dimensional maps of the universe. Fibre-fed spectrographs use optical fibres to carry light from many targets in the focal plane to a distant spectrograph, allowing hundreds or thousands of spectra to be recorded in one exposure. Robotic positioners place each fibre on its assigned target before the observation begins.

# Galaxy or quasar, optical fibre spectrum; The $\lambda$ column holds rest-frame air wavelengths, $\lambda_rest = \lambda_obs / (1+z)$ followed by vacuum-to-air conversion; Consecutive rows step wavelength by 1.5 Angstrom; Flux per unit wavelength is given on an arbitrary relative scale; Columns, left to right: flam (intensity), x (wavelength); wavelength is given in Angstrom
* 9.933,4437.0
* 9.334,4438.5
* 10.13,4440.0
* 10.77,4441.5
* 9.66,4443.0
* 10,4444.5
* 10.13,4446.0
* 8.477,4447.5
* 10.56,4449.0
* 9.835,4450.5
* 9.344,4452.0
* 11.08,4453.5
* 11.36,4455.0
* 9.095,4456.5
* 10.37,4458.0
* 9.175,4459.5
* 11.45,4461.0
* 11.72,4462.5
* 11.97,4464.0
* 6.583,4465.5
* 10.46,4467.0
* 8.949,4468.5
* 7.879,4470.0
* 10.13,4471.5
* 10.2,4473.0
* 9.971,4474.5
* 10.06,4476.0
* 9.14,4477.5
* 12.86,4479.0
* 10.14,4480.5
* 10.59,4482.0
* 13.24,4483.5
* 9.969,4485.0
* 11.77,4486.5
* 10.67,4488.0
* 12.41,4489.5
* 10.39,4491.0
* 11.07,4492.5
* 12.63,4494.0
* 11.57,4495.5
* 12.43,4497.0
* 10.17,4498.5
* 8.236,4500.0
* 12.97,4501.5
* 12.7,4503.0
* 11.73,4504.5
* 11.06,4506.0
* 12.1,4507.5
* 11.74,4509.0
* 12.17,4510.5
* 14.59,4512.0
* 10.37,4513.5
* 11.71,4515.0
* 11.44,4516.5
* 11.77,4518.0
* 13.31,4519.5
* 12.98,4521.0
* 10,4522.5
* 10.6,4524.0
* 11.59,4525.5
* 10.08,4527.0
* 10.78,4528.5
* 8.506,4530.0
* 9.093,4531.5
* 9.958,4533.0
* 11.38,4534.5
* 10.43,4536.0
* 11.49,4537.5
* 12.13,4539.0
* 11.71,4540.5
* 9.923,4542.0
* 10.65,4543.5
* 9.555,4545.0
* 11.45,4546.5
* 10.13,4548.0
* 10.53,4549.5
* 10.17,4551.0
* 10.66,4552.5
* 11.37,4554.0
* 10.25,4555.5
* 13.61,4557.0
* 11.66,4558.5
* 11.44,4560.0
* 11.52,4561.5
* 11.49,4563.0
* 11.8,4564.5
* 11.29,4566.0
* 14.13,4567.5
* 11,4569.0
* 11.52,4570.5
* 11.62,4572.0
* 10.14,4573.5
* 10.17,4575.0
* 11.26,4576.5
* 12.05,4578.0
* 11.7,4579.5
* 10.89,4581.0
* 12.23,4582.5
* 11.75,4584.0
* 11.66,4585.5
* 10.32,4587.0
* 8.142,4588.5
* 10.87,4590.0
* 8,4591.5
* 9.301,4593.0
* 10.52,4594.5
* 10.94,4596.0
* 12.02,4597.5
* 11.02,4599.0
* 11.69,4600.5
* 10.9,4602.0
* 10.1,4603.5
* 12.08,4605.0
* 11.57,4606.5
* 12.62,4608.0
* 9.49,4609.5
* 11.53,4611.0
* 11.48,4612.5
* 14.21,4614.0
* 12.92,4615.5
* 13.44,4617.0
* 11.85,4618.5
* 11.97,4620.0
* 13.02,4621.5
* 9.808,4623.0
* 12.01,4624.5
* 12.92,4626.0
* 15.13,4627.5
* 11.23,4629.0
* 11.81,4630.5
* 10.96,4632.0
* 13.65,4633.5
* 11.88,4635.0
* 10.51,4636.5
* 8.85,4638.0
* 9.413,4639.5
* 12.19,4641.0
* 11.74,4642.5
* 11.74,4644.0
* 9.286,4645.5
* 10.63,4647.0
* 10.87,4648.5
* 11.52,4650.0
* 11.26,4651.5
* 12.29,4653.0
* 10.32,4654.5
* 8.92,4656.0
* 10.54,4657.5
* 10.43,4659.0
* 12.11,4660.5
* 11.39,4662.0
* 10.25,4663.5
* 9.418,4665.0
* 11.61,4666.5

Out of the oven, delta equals 0.042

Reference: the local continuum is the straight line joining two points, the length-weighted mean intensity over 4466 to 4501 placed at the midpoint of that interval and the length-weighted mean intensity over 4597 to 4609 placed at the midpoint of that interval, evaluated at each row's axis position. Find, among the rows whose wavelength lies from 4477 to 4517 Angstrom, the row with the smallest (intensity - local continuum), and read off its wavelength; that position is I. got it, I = 4500.0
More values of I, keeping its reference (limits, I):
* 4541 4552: 4545.0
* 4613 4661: 4656.0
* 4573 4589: 4588.5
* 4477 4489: 4477.5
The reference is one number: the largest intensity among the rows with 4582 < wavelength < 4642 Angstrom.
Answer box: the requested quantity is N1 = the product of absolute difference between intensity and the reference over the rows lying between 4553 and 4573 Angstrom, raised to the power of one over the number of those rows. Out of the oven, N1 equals 3.2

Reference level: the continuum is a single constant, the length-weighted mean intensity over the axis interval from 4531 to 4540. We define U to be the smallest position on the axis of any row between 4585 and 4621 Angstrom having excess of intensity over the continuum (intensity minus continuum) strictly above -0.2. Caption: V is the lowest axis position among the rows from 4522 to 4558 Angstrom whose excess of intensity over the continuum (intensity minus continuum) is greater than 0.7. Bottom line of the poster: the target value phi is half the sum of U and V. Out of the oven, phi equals 4555.5 Angstrom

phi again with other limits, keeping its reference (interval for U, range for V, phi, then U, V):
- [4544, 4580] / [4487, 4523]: 4518.0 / 4546.5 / 4489.5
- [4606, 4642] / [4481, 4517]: 4545.0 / 4606.5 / 4483.5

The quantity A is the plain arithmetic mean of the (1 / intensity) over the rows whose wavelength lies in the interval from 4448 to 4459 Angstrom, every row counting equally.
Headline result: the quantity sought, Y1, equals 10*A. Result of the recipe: 0.98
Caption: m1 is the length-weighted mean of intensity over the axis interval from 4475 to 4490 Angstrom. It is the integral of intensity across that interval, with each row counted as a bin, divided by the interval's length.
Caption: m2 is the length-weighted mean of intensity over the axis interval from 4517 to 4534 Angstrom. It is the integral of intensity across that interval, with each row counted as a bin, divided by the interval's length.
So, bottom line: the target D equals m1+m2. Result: 21.9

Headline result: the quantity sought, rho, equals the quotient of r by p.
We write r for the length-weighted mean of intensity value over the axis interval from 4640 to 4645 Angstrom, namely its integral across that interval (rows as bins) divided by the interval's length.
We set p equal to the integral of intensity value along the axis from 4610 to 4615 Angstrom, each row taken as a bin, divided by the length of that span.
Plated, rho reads 0.95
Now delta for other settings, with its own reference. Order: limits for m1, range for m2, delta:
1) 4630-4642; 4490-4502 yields -0.013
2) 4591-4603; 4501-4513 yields 0.021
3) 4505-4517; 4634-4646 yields -0.014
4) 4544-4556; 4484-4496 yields 0.009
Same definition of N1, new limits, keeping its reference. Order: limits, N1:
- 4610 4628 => 0.0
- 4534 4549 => 4.2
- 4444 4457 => 5.1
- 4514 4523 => 3.1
